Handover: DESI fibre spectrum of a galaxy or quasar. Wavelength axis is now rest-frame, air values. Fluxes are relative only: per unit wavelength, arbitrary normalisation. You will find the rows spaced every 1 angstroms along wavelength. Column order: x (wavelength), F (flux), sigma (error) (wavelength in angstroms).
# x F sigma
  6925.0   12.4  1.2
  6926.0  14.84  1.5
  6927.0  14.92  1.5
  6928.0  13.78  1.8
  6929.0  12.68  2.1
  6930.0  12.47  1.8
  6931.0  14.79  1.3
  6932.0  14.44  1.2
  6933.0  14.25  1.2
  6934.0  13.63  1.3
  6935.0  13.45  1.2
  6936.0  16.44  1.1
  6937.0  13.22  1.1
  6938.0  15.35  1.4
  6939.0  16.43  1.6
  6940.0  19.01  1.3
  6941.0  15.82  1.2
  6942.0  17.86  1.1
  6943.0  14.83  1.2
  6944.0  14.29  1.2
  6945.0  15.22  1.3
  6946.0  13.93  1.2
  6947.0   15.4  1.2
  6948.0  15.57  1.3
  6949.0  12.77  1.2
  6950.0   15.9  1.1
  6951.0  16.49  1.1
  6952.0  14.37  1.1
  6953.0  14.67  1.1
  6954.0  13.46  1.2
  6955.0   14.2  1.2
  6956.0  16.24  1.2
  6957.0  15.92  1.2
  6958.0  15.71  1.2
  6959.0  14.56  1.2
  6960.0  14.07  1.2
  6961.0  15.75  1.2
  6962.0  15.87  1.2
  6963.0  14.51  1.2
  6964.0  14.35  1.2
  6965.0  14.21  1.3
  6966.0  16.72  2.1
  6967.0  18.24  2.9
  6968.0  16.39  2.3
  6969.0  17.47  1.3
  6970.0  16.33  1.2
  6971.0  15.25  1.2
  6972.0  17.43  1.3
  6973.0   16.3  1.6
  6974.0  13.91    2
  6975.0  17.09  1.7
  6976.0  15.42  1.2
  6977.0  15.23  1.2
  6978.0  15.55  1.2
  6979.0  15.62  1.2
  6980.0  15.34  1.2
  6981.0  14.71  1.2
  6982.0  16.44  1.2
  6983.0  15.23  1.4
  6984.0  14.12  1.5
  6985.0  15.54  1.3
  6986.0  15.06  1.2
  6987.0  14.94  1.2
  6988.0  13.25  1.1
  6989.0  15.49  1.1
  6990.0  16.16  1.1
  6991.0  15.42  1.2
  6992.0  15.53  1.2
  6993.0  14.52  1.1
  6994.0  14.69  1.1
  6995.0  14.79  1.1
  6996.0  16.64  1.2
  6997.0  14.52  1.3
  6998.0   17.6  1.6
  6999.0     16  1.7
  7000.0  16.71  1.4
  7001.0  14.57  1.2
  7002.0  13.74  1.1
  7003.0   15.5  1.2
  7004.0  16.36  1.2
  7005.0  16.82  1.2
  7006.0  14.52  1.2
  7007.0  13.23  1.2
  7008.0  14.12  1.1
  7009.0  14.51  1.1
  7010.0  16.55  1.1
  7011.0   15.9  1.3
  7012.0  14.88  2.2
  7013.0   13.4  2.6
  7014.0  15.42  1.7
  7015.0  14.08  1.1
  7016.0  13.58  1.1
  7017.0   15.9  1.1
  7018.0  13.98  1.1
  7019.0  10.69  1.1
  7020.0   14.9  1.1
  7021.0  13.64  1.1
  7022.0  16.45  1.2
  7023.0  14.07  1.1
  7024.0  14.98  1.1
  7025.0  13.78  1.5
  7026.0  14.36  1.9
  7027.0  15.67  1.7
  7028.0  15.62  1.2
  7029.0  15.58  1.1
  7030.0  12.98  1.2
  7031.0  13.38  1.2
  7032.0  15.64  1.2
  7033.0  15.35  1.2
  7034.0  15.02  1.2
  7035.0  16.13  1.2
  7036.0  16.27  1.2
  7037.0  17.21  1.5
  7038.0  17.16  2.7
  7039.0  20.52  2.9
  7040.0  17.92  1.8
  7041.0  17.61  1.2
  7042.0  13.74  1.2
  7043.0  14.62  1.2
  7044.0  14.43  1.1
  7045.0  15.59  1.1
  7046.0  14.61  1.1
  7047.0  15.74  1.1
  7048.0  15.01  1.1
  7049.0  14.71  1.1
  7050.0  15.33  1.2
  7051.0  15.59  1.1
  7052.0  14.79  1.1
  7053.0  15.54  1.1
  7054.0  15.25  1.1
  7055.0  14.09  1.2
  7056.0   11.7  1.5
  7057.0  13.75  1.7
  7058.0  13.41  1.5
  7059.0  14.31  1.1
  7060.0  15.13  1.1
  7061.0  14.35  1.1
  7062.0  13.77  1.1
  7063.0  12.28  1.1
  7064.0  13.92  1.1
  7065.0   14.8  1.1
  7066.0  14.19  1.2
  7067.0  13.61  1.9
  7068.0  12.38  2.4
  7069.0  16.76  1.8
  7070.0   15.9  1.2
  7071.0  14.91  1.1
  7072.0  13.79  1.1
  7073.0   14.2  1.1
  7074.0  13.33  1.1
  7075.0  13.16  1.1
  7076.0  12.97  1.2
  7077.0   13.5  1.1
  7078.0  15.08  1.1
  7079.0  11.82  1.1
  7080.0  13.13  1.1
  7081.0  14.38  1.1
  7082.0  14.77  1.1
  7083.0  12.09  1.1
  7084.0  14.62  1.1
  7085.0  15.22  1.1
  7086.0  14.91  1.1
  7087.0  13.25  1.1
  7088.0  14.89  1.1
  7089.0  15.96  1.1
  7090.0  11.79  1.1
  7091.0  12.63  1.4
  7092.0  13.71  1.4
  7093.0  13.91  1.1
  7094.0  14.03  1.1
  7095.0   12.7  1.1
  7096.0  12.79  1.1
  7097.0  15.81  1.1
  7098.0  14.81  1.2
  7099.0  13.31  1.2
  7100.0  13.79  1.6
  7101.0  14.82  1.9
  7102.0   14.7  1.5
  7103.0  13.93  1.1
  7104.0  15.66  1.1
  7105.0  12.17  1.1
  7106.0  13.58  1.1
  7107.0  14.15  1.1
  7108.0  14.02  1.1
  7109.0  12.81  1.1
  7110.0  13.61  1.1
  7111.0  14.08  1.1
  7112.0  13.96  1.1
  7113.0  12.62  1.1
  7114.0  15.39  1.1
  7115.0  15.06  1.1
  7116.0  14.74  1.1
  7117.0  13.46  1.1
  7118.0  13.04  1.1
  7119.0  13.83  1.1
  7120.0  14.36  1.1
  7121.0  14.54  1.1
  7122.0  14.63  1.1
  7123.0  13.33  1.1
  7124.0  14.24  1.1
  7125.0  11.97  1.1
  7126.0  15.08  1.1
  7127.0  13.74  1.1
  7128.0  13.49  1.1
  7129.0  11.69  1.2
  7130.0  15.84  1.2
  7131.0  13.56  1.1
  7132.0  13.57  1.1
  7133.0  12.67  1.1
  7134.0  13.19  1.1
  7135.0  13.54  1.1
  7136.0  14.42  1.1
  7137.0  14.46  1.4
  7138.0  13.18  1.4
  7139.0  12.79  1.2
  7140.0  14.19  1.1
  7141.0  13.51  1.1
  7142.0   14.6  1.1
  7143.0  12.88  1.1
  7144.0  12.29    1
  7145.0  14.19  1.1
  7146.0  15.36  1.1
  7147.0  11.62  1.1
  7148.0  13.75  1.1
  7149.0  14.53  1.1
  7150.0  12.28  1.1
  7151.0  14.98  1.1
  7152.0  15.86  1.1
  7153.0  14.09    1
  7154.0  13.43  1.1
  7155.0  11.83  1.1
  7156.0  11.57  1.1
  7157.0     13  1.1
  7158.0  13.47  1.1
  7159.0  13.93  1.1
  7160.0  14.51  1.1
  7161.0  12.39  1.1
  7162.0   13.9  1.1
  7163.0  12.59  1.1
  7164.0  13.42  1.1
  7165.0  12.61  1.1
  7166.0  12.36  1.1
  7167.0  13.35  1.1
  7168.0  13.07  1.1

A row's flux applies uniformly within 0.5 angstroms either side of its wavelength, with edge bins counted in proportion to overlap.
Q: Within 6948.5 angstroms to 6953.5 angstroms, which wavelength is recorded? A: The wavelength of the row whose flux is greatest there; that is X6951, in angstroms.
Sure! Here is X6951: 6951.0 angstroms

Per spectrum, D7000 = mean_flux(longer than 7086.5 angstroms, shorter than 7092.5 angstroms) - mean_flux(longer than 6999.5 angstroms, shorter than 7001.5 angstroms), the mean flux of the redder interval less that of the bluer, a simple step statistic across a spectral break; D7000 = -1.9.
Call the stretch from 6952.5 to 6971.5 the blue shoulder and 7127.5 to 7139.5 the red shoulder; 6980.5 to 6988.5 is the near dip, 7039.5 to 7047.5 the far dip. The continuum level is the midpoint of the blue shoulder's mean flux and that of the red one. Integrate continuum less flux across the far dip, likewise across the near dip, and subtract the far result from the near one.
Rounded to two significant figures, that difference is 5.0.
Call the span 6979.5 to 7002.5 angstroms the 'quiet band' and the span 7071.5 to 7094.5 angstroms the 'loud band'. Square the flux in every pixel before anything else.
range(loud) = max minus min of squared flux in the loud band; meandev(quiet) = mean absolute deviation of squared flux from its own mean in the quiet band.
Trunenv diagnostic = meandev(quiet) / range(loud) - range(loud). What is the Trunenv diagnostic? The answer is -116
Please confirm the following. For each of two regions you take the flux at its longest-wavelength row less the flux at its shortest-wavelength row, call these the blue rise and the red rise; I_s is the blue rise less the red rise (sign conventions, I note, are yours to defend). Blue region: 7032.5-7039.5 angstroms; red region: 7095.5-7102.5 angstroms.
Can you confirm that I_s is 3.3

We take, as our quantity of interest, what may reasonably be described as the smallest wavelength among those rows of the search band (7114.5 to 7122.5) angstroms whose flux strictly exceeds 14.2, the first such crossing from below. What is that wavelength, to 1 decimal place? 7115.0 angstroms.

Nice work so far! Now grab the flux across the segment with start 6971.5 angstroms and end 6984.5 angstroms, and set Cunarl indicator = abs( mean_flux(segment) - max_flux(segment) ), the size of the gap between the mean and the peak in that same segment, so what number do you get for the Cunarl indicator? 1.86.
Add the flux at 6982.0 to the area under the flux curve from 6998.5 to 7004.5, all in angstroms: 109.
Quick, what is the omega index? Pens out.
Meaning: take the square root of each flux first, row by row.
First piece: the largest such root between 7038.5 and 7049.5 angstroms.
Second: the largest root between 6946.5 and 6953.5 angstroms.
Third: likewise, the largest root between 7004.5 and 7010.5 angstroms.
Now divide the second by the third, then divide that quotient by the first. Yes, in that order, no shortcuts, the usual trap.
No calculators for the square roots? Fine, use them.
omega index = 0.219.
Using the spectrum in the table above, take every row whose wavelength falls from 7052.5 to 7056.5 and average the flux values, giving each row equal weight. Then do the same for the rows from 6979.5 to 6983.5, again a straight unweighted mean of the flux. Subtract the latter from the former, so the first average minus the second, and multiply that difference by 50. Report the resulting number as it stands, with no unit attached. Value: -64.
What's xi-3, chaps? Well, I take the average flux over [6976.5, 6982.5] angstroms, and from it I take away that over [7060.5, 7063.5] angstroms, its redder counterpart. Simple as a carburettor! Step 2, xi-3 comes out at 2.0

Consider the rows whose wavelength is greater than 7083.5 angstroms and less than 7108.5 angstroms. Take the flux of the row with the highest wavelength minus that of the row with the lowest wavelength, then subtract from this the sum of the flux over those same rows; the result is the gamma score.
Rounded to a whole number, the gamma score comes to -352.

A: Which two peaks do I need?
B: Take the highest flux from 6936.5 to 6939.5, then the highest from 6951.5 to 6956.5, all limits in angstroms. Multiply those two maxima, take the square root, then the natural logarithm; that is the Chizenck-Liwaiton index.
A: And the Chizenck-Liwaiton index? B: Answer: 2.79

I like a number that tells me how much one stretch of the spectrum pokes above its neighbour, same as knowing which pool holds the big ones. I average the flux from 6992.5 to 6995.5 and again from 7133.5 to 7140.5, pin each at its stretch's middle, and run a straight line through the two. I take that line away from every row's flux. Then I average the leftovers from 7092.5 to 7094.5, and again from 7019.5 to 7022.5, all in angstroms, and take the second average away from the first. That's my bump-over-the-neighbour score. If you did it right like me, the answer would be -0.5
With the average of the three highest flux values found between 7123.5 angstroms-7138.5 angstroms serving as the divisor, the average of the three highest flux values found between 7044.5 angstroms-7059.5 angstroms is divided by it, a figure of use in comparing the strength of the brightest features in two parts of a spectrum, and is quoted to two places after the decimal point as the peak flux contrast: 1.03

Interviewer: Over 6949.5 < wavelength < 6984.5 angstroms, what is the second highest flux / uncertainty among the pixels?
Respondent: 14.5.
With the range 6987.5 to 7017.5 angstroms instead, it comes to 14.7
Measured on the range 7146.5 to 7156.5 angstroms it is 14.1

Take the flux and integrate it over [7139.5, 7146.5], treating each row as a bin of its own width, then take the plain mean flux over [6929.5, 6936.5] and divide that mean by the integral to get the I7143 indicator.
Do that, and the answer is 0.146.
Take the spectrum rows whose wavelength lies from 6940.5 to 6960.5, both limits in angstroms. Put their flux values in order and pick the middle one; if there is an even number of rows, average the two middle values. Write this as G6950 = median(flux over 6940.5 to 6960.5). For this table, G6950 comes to 15.0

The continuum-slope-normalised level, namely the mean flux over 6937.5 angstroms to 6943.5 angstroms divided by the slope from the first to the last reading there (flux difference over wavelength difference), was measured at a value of -159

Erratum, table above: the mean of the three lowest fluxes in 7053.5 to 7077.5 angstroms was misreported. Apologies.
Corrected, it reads 12.1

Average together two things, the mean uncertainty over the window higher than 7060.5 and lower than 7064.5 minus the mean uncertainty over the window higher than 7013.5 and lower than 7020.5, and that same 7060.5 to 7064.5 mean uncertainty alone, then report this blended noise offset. 0.507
